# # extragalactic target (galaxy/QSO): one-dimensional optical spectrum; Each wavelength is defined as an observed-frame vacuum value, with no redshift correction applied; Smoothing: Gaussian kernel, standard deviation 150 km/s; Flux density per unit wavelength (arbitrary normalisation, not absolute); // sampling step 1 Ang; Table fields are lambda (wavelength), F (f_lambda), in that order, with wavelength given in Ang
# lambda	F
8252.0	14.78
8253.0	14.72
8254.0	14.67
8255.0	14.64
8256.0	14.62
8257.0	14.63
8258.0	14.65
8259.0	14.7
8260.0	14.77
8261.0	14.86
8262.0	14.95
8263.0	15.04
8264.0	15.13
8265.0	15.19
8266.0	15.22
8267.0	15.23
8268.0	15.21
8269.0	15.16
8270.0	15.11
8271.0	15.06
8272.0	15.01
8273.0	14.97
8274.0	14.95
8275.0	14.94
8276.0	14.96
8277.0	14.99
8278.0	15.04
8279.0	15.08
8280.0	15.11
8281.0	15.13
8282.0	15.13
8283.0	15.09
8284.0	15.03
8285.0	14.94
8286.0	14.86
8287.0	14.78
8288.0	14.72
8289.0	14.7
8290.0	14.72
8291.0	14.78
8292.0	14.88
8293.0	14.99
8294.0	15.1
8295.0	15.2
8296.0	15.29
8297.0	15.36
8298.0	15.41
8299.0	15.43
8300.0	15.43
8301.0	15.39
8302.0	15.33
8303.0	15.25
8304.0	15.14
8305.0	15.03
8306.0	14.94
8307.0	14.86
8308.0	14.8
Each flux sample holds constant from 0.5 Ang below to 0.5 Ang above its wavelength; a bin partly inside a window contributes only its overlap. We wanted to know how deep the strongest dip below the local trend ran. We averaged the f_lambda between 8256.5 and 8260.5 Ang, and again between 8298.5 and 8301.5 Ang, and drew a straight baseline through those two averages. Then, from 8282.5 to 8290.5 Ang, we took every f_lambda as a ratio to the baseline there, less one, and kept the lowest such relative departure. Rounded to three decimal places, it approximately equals -0.034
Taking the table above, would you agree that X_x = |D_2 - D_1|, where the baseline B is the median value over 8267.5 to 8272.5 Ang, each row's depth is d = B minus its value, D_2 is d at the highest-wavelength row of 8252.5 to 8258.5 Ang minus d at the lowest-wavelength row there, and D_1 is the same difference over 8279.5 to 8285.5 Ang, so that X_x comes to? 0.10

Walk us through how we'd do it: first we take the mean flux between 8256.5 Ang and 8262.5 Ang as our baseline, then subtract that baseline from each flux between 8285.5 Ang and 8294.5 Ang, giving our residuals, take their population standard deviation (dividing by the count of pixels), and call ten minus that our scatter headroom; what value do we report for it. 9.87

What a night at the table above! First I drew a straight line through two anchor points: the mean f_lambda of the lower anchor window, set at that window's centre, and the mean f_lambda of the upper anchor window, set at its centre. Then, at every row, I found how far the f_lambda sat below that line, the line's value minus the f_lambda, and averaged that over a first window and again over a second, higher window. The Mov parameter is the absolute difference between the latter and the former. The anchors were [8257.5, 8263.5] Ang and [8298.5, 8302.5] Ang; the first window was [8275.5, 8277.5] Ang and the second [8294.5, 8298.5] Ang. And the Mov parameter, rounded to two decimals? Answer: 0.06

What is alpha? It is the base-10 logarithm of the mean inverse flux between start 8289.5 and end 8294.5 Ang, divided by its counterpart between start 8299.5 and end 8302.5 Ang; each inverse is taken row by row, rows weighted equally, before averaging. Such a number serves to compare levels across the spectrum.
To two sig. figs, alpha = 0.014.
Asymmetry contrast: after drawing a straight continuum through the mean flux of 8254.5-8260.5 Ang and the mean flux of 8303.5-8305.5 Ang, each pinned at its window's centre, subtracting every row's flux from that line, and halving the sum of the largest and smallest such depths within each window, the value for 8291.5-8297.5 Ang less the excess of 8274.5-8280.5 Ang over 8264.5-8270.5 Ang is -0.35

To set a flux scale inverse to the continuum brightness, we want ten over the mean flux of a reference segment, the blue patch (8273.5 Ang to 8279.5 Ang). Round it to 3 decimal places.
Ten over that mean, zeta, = 0.667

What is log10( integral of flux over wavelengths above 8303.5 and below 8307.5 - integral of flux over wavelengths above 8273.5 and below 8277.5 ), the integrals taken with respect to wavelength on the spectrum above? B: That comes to -0.9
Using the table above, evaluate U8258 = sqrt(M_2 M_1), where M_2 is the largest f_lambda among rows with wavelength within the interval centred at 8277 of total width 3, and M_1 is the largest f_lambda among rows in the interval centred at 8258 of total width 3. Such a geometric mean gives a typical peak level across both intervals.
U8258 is 14.9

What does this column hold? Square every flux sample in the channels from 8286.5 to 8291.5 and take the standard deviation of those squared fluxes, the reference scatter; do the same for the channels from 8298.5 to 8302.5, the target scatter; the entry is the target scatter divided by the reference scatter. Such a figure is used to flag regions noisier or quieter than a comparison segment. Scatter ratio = 1.3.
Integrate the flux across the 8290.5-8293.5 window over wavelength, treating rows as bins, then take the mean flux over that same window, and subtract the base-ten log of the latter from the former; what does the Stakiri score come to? 43.5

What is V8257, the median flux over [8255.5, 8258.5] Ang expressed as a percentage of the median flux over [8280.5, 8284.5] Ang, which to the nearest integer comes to 97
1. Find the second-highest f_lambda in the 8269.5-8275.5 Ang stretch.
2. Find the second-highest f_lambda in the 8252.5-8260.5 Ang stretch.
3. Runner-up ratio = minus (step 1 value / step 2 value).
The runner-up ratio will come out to -1.02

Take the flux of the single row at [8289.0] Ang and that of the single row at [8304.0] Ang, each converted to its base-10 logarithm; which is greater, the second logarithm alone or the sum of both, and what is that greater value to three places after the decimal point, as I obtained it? 2.347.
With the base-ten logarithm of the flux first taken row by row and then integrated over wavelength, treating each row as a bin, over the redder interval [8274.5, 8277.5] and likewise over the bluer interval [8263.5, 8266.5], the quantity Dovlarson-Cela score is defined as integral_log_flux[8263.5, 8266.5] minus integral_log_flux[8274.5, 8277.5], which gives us 0.019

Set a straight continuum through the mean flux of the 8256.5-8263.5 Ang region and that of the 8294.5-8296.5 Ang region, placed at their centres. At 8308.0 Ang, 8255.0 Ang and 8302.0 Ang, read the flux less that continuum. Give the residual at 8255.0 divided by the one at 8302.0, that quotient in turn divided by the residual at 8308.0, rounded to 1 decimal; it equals 45.9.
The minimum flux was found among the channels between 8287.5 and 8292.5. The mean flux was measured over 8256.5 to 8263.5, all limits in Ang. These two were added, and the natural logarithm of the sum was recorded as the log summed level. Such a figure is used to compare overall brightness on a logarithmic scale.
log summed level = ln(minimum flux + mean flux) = 3.38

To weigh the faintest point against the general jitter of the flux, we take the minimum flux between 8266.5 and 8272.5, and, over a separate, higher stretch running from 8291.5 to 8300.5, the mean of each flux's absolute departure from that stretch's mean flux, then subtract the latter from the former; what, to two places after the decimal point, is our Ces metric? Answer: 14.84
